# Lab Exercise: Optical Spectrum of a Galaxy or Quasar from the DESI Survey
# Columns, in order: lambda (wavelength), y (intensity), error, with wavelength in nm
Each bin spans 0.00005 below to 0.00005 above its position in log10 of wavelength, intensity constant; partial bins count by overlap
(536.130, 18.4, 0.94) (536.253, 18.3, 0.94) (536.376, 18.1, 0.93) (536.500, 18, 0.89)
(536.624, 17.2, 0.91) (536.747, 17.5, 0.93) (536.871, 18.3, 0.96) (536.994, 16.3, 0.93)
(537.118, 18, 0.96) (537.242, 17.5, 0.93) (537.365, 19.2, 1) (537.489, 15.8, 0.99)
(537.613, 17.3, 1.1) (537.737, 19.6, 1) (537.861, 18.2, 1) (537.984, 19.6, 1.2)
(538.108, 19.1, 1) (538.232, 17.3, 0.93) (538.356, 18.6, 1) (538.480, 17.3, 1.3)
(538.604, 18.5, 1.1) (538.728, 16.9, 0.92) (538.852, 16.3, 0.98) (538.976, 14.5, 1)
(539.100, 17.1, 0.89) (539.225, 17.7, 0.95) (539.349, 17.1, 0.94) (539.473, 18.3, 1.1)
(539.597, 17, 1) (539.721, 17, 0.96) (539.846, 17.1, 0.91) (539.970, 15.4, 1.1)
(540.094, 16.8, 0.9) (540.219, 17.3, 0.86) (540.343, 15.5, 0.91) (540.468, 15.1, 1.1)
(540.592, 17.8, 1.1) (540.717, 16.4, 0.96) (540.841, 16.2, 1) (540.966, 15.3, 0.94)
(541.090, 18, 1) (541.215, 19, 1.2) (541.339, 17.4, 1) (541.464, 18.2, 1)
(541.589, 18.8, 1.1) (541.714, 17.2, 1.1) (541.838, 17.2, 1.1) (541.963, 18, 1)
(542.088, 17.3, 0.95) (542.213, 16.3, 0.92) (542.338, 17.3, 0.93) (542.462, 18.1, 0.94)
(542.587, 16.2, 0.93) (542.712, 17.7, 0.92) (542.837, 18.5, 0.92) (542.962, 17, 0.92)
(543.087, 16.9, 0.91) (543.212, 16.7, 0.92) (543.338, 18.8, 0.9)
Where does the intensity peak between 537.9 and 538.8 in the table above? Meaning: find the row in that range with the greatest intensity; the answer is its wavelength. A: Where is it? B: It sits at 537.984 nm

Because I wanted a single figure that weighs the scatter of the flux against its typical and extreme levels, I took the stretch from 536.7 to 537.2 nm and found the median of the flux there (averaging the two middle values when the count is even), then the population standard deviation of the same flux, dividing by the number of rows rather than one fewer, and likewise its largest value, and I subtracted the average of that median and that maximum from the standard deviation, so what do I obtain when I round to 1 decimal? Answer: -17.3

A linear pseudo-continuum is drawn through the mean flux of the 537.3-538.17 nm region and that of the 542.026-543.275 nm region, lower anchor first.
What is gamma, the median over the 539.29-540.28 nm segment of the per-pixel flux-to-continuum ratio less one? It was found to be -0.051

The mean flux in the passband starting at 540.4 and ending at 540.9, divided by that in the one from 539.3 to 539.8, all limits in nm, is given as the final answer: 0.94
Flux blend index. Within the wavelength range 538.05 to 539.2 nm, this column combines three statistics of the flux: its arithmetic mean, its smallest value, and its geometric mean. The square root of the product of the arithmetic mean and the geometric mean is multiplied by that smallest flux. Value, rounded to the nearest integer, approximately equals 250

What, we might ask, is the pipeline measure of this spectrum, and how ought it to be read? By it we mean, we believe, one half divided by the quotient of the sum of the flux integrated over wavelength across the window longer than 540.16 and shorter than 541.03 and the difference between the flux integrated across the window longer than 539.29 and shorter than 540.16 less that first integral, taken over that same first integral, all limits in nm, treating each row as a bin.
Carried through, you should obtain 0.479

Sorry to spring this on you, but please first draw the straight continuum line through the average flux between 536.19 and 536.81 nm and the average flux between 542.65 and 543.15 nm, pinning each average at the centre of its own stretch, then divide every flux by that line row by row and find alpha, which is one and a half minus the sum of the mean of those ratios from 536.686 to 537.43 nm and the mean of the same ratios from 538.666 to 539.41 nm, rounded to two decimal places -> -0.44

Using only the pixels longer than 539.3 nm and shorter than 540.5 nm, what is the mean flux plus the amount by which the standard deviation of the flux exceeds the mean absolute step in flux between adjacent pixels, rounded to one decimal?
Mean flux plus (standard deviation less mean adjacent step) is 16.7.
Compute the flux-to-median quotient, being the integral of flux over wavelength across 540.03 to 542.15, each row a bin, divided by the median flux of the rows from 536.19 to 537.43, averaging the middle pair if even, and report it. 2.02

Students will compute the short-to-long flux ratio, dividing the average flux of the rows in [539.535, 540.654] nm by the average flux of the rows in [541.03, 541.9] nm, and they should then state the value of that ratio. 0.92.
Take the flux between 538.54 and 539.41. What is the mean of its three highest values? 17.8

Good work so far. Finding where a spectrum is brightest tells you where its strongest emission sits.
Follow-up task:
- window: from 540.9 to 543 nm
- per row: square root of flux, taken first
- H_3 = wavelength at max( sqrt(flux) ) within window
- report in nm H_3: 541.215 nm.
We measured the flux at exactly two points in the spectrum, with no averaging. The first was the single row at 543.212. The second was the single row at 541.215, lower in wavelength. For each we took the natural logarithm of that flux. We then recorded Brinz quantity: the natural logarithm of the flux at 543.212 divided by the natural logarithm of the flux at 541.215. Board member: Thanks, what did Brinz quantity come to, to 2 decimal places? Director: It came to 0.96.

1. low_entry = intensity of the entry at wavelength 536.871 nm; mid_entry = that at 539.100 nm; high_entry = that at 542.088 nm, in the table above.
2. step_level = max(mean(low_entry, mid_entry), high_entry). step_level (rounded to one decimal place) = 17.7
